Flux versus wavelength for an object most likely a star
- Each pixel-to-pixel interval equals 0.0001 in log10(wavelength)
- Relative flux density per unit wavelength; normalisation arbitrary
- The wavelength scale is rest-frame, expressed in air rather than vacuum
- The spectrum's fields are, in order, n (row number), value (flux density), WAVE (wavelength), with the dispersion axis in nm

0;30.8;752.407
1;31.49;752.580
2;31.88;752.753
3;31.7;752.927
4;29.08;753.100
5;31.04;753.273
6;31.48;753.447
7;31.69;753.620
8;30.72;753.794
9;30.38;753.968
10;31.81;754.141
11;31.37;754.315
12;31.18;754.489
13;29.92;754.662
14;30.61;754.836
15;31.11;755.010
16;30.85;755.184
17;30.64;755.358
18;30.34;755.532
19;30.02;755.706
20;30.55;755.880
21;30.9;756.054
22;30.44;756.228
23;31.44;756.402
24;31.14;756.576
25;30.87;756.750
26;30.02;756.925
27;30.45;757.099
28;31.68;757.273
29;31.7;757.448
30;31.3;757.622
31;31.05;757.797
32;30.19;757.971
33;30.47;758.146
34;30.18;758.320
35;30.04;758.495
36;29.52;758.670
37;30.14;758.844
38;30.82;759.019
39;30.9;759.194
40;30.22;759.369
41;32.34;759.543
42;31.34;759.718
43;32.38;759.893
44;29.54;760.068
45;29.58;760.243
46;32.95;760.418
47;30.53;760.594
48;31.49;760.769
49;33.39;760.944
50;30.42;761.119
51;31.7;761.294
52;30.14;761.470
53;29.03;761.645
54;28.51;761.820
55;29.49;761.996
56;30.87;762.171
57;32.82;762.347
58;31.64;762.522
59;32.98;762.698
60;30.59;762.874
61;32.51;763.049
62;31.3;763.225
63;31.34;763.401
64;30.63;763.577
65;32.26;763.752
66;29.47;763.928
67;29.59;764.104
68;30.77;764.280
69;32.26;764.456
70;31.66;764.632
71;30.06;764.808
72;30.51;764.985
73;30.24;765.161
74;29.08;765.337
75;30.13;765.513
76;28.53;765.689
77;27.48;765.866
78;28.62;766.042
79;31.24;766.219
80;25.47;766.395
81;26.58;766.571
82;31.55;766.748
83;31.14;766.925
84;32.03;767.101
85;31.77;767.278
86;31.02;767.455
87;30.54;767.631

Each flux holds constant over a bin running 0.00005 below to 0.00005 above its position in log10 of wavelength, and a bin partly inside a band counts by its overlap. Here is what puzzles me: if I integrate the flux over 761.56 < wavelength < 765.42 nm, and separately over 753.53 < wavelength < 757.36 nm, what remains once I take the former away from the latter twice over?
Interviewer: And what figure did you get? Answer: -120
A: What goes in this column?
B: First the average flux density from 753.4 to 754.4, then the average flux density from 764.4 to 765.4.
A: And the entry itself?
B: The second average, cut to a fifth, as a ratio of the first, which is 0.196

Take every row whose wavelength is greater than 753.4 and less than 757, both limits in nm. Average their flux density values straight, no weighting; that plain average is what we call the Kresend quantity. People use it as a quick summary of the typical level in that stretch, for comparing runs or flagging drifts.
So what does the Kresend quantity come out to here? 30.83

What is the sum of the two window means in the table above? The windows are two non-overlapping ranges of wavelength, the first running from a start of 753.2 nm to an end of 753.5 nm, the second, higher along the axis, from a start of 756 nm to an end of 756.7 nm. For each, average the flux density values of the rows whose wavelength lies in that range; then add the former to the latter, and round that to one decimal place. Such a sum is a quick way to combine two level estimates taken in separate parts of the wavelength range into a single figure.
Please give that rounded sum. 62.2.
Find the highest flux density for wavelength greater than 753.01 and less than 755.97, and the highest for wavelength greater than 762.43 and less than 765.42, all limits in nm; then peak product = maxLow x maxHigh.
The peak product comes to 1049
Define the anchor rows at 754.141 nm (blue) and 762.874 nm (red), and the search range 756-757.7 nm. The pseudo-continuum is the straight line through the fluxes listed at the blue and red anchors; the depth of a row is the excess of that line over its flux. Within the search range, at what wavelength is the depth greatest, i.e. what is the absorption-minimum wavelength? 756.925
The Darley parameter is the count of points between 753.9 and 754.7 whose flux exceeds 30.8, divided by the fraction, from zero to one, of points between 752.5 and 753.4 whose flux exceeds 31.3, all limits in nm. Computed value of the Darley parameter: 5.0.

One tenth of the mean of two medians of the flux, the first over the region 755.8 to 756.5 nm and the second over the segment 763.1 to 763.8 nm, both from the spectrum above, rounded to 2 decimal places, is 3.10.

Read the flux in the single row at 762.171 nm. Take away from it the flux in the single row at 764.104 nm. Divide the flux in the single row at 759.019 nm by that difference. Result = 24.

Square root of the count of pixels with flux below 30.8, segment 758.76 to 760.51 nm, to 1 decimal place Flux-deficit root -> 2.0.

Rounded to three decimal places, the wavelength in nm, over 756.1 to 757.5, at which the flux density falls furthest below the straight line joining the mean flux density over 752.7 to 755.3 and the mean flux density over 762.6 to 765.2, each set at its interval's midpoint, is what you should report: 756.925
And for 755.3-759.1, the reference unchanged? 758.670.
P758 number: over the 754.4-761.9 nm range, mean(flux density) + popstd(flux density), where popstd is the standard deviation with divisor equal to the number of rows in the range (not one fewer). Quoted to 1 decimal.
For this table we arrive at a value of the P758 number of 31.7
